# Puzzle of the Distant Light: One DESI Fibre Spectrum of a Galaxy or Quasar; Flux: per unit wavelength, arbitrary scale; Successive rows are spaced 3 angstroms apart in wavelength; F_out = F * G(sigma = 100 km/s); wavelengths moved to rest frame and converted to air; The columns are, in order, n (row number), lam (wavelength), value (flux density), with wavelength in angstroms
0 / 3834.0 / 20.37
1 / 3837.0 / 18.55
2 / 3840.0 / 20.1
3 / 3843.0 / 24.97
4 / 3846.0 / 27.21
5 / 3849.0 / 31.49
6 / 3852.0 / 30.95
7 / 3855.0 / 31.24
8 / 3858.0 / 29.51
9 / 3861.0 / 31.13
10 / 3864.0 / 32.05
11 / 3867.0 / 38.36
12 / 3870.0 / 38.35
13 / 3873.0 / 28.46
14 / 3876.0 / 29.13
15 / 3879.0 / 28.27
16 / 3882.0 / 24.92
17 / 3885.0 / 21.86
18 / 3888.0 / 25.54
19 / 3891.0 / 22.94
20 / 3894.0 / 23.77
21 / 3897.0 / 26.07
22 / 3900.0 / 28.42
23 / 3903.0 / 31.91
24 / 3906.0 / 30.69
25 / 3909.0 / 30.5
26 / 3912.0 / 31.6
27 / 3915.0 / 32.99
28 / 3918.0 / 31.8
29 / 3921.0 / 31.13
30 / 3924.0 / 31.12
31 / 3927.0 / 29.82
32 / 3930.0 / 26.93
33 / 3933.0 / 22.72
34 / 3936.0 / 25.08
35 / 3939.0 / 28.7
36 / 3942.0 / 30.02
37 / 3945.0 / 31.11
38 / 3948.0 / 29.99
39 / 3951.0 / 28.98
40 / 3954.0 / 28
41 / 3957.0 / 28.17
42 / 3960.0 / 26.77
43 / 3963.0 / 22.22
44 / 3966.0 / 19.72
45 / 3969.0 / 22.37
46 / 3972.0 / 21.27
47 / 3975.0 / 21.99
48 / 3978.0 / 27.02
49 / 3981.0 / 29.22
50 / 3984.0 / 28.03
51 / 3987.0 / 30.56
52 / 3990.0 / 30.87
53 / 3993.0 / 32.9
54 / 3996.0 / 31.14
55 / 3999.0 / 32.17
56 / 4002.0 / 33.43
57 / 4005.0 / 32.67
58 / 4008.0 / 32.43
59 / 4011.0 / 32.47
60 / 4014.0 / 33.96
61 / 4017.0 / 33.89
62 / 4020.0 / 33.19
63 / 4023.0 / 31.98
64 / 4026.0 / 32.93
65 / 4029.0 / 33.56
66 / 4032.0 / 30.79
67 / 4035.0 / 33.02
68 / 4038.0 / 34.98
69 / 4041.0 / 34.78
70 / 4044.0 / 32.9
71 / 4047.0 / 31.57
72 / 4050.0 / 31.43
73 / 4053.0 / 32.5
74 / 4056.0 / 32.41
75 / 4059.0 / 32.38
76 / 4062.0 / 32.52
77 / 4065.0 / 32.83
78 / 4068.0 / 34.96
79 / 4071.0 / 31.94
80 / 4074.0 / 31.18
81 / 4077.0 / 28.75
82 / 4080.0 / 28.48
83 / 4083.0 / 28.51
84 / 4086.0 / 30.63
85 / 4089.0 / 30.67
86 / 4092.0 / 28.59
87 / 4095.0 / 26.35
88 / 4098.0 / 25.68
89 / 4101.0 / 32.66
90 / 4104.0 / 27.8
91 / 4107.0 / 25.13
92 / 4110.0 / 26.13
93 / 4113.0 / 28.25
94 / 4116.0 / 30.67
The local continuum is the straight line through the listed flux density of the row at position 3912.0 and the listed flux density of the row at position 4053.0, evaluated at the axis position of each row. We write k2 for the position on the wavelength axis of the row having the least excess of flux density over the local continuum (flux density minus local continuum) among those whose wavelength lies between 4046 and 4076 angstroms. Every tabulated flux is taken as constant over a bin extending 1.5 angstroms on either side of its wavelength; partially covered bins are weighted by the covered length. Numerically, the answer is 4074.0 angstroms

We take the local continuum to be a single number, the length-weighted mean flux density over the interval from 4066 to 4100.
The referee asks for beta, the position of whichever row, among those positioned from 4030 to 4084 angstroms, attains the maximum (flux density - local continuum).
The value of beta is 4038.0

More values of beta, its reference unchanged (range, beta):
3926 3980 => 3945.0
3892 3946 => 3915.0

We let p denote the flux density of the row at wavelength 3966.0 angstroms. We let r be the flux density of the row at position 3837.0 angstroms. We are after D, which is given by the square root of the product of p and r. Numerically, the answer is 19.1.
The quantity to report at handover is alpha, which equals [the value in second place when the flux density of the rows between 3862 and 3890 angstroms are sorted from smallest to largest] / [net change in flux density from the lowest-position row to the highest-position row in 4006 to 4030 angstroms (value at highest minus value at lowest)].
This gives 22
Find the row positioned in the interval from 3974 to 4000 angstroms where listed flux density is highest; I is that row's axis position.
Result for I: 3993.0 angstroms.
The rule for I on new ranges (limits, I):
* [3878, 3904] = 3903.0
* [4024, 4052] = 4038.0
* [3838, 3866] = 3864.0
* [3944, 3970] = 3945.0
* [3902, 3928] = 3915.0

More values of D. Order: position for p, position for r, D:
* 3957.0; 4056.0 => 30.2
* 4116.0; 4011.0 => 31.6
